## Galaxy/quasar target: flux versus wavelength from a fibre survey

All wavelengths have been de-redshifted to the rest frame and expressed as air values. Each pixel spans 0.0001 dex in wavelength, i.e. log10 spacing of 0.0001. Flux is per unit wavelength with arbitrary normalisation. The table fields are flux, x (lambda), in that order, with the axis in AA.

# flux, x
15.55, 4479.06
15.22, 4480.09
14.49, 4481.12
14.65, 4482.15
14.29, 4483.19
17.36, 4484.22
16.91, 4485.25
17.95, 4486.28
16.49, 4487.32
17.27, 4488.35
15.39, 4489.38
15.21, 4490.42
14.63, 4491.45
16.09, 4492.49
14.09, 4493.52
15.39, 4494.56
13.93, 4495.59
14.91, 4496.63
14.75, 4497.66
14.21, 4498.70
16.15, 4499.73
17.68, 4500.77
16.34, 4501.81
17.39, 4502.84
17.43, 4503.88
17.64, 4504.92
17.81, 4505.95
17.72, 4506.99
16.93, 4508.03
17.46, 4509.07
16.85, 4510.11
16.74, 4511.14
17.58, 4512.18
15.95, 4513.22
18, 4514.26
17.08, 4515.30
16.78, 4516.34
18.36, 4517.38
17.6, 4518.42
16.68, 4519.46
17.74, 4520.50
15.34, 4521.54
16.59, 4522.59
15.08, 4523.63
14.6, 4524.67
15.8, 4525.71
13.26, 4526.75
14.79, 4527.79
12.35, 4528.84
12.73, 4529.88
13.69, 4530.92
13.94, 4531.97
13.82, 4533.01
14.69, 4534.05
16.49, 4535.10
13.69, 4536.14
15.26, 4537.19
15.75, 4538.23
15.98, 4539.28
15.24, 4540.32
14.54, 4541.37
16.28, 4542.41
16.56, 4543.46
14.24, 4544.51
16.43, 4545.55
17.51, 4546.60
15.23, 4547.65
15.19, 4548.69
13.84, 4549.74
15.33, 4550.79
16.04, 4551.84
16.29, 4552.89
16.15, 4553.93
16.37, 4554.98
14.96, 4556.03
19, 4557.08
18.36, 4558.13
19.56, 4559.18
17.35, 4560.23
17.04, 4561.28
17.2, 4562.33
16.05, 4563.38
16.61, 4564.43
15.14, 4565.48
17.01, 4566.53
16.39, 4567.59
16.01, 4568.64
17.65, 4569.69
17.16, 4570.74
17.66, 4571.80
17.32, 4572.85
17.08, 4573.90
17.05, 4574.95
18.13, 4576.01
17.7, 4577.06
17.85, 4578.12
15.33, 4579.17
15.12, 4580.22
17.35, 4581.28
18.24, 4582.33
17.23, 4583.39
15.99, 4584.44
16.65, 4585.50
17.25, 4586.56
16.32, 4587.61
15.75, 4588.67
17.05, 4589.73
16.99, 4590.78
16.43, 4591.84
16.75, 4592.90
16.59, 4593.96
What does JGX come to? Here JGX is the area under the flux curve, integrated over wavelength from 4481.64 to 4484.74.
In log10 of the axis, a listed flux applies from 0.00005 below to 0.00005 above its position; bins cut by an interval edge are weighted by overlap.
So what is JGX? 48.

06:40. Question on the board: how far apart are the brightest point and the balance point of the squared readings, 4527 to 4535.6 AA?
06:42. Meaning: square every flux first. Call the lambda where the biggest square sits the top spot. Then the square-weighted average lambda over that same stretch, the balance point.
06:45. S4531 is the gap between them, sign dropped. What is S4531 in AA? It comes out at 3.4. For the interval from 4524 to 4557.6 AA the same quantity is 15.2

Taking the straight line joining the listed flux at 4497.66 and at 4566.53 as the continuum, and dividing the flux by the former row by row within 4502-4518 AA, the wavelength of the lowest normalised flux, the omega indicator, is 4513.22 AA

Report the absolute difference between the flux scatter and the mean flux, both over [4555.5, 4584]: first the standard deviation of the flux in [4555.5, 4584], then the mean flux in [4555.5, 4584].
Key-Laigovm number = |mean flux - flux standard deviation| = 16.0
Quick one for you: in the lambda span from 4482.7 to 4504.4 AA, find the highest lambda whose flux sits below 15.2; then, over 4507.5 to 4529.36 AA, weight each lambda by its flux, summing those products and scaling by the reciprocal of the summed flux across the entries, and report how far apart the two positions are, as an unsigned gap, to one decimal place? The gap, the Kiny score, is 19.3 AA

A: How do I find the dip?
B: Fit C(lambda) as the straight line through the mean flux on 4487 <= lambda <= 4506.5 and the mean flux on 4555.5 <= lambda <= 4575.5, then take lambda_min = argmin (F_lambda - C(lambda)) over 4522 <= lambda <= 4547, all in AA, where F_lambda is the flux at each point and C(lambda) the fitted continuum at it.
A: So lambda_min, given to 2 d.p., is 4528.84 AA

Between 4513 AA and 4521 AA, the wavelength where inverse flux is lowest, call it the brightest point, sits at 4517.38 AA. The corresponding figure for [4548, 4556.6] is 4554.98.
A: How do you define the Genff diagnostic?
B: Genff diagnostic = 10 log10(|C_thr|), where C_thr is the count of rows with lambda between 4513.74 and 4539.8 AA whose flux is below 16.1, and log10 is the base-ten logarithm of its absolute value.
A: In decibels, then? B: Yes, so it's 12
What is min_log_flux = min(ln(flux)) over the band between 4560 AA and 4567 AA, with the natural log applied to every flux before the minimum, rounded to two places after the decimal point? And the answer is 2.72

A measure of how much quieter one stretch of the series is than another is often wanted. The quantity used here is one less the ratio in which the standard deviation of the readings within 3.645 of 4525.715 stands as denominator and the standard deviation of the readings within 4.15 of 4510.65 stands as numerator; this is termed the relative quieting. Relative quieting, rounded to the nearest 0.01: 0.54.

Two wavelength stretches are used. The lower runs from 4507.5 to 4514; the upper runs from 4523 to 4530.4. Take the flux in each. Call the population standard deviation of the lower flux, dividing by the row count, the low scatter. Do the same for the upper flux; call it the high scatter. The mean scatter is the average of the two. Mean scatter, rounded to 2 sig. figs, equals 0.87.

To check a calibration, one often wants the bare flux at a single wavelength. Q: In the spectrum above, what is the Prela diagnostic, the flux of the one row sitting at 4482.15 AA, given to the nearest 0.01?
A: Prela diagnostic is 14.65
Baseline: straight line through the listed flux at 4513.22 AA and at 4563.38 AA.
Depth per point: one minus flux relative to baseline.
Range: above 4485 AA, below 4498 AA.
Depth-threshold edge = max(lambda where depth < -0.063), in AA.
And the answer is 4488.35 AA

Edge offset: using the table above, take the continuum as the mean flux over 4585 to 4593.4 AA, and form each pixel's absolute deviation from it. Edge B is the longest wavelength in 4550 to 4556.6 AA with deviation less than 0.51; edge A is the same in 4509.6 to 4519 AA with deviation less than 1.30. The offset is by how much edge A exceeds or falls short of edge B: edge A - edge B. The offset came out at -36.6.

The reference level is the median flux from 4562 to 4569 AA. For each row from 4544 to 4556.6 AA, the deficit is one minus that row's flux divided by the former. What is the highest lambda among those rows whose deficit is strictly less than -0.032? 4546.60 AA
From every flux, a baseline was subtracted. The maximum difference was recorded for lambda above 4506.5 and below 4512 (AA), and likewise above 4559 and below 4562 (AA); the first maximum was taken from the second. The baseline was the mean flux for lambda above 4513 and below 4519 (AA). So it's 1.8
